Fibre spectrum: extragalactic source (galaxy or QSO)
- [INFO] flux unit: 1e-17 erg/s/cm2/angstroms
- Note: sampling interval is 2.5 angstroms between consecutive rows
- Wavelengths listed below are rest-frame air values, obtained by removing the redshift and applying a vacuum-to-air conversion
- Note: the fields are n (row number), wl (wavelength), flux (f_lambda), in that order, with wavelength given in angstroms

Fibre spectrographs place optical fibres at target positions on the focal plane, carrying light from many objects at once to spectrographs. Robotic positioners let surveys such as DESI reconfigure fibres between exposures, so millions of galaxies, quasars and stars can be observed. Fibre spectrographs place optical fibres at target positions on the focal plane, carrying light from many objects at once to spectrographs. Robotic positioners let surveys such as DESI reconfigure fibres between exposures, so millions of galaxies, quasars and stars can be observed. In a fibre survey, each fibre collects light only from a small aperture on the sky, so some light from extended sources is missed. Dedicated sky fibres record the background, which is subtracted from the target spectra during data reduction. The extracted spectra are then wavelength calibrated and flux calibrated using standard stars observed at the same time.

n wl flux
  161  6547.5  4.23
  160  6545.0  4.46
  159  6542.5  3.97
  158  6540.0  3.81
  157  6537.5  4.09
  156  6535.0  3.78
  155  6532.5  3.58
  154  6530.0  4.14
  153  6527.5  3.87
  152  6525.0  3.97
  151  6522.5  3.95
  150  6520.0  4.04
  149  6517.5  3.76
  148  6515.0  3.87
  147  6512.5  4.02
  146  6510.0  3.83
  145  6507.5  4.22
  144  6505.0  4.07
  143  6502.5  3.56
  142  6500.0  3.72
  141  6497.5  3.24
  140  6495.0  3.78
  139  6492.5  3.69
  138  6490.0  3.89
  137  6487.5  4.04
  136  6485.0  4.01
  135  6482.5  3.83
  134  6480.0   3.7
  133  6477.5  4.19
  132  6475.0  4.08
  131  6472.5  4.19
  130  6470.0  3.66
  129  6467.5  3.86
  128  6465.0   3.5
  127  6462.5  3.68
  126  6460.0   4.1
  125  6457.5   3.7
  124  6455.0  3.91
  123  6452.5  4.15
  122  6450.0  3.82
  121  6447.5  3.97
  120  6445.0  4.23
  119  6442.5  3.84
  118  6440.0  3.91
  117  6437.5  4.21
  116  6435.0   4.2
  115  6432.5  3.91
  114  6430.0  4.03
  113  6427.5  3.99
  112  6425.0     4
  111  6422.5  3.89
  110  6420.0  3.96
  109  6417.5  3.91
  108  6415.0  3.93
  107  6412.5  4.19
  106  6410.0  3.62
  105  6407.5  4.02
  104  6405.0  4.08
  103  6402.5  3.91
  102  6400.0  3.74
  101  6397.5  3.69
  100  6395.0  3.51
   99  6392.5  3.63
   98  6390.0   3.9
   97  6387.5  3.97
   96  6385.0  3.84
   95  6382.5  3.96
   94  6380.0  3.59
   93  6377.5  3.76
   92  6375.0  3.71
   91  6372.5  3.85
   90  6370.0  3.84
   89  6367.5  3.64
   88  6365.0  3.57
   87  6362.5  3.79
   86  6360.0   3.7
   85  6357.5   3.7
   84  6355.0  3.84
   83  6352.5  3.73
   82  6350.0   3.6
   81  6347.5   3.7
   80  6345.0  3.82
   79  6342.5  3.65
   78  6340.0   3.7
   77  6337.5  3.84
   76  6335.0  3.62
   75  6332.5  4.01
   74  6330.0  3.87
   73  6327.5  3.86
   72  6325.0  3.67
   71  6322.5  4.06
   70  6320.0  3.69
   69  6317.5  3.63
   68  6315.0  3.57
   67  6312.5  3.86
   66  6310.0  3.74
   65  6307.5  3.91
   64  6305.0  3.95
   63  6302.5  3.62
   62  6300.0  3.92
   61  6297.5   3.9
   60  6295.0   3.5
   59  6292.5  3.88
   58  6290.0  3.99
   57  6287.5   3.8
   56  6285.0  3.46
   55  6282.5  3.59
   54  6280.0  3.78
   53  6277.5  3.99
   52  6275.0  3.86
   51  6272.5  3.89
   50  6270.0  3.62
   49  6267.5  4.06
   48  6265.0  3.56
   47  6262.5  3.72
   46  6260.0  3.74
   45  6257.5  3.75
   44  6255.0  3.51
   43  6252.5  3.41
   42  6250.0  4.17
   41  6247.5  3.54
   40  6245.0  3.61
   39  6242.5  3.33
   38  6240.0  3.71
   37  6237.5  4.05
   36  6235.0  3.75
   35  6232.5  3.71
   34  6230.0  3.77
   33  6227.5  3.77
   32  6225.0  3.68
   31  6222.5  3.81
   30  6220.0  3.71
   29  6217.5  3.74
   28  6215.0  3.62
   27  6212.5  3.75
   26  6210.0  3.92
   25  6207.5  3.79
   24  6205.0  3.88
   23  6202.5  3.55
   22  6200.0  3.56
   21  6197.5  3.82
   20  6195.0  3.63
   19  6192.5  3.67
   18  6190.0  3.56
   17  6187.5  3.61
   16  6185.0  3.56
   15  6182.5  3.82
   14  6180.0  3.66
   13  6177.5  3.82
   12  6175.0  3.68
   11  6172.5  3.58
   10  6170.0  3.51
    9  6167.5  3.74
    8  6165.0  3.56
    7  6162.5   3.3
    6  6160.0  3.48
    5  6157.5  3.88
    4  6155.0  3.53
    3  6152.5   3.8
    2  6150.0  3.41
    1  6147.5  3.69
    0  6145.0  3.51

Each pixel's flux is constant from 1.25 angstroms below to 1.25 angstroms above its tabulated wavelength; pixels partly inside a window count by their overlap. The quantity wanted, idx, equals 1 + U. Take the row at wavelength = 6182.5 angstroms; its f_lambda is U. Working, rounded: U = 3.82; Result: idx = 4.82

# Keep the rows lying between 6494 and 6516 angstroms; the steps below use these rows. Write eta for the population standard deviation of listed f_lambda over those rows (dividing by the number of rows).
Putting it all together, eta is 0.27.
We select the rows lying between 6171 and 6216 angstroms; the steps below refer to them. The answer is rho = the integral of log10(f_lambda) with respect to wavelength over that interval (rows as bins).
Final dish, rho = 25.5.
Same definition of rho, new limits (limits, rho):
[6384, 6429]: 26.5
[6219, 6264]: 25.6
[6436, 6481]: 26.7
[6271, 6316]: 26.0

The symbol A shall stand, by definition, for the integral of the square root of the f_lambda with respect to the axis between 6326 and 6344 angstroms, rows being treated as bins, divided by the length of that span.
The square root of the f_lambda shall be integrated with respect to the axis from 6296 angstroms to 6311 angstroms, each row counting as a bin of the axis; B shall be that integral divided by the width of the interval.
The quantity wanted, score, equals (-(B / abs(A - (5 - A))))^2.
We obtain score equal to 3.1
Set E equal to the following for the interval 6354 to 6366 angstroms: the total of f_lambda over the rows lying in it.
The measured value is 18.6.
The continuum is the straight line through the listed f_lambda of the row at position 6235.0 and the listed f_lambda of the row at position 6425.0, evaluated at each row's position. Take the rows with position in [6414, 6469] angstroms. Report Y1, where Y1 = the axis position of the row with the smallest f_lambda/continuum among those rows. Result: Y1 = 6465.0 angstroms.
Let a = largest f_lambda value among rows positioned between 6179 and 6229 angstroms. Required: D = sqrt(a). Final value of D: 1.98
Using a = 3.92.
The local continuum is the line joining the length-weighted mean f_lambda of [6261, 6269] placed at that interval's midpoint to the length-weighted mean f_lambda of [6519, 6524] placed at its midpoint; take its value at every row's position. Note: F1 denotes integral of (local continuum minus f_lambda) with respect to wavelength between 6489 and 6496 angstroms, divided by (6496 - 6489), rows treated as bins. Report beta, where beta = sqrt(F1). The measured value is 0.43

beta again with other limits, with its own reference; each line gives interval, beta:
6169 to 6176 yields 0.32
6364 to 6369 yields 0.49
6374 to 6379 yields 0.37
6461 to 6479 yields 0.26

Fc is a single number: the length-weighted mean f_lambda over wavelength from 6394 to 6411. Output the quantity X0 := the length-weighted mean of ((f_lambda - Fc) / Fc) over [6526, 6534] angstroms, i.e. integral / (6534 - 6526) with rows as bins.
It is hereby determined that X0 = 0.016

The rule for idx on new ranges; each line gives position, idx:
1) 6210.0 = 4.92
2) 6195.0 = 4.63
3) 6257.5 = 4.75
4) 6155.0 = 4.53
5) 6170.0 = 4.51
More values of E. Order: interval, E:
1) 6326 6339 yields 19.2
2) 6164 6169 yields 7.3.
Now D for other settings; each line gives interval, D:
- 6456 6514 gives 2.05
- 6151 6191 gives 1.97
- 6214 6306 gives 2.04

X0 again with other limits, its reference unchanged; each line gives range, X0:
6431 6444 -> 0.057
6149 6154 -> -0.050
